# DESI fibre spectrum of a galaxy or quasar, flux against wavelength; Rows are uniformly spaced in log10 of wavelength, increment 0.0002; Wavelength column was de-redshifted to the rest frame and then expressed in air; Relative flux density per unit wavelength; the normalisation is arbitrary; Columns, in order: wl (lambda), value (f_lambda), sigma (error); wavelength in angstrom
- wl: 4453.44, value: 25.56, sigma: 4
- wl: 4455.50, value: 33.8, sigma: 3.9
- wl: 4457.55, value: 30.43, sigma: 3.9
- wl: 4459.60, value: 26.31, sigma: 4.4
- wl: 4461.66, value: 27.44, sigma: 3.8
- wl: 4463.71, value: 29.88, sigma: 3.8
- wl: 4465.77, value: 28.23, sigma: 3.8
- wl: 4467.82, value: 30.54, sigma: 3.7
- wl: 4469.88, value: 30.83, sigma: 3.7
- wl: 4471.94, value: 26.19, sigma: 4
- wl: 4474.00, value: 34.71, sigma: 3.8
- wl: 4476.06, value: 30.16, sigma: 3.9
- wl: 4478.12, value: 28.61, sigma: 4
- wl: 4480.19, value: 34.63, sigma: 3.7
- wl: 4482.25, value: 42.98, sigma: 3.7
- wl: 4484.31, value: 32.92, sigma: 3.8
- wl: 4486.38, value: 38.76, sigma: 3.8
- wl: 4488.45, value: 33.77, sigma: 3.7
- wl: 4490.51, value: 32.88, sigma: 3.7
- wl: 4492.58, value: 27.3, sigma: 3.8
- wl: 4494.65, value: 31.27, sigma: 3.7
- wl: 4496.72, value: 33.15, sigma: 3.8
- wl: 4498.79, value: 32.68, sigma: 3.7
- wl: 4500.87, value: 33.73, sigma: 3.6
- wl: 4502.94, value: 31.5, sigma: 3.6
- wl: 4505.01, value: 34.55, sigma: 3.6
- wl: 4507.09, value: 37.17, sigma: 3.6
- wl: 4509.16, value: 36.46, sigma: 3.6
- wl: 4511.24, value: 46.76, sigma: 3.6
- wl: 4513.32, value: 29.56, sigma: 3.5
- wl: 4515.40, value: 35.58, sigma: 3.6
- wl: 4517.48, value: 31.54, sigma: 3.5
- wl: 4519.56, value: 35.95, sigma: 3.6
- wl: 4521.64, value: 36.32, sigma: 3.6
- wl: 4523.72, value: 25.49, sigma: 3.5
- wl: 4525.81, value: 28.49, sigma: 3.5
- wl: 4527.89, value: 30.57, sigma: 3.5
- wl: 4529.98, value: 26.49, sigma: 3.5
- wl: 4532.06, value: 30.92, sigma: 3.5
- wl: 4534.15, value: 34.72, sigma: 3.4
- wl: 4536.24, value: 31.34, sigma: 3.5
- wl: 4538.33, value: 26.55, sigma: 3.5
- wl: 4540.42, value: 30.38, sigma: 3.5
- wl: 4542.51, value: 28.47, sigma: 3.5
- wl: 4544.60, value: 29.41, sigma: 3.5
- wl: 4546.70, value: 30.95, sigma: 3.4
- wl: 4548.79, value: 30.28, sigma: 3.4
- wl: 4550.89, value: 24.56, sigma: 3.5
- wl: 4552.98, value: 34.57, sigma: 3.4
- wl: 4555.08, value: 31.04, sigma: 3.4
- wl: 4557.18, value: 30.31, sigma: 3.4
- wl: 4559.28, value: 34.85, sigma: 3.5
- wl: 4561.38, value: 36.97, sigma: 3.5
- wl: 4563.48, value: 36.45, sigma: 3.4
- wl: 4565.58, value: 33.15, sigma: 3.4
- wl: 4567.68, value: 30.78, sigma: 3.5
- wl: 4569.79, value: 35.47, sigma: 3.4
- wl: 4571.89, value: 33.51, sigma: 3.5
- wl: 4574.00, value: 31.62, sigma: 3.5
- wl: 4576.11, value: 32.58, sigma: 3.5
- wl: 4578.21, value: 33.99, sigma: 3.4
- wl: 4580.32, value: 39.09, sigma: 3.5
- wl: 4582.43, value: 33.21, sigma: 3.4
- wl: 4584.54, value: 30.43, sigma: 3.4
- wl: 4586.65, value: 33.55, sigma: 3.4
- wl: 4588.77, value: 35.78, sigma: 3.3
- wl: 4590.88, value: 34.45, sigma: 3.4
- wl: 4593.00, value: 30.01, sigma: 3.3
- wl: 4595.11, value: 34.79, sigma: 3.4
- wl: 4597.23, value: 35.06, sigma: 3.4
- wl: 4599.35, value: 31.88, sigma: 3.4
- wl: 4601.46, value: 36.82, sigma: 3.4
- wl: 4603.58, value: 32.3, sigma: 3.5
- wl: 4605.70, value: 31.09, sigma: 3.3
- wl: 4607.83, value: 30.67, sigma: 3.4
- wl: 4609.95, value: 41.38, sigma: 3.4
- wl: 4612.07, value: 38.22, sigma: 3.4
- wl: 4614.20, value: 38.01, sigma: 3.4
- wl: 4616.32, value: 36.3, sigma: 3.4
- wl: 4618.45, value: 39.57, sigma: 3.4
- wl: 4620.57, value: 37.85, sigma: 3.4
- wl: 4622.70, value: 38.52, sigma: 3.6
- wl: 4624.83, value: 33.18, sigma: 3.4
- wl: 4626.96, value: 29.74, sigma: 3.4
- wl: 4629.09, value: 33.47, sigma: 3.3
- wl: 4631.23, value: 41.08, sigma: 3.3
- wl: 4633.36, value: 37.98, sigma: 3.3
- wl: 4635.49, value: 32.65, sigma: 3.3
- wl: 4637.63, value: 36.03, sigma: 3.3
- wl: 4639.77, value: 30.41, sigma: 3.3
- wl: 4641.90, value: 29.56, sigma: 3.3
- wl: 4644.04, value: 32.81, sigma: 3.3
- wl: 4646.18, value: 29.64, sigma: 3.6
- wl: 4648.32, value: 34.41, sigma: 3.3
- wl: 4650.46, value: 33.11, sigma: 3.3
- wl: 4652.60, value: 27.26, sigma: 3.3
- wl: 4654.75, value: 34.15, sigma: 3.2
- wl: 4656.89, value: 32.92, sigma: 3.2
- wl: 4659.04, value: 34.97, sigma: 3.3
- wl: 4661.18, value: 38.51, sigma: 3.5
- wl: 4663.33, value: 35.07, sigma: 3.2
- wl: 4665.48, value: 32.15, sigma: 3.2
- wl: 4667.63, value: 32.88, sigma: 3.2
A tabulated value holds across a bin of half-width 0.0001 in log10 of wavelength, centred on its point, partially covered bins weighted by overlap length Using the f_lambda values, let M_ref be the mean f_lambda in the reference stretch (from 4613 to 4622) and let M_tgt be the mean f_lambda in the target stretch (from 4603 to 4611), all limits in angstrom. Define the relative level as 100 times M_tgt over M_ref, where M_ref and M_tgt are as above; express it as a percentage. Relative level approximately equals 89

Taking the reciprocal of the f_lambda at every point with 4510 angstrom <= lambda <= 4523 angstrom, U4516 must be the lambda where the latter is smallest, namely 4511.24 angstrom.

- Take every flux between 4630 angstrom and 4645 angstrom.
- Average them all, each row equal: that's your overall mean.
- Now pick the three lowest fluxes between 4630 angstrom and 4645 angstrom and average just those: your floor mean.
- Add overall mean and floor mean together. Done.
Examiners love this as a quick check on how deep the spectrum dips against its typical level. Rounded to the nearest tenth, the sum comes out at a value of 65.2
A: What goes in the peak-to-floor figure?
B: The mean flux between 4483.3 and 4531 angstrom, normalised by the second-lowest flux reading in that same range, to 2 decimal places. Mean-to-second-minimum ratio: 1.25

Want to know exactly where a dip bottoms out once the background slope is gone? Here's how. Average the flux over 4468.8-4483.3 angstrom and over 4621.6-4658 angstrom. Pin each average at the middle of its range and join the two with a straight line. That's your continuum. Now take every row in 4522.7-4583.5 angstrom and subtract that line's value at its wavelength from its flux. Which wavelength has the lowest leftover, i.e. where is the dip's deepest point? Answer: 4550.89 angstrom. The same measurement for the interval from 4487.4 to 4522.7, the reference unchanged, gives 4492.58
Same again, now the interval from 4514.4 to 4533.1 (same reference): 4523.72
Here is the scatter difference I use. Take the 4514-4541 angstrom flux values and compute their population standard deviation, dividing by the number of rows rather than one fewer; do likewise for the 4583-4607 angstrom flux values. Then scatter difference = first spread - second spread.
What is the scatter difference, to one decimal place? 1.4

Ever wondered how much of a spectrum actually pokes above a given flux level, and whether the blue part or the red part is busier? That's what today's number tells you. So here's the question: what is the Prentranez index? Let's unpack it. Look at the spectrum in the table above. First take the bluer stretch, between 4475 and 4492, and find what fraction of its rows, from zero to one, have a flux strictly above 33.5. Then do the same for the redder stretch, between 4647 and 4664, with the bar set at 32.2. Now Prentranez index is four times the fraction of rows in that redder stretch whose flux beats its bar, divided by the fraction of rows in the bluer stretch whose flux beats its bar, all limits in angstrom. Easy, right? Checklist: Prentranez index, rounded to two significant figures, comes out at 7.0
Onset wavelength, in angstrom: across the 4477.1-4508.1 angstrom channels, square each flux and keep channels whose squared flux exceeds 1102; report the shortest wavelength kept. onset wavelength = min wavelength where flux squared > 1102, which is 4480.19 angstrom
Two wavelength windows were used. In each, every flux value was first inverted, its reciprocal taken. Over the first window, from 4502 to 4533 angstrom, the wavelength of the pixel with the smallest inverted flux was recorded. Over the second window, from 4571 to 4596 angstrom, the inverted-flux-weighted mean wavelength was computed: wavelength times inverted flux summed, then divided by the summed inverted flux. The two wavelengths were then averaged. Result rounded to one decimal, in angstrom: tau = 4547.4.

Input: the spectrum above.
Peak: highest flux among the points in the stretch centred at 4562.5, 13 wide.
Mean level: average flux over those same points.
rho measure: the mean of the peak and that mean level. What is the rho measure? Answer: 35.4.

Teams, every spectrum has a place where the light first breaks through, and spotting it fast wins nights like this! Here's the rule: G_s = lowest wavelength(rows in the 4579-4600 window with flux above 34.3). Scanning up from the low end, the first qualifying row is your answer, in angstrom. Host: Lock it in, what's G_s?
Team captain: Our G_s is 4580.32 angstrom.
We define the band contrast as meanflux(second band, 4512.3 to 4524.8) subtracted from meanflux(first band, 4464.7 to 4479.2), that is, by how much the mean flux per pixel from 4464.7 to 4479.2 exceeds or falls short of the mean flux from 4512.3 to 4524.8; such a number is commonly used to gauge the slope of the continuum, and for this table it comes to -2.5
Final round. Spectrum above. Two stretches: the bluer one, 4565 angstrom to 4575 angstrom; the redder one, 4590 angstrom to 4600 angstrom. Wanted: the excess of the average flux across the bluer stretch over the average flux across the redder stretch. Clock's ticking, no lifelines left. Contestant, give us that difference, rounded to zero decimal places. 0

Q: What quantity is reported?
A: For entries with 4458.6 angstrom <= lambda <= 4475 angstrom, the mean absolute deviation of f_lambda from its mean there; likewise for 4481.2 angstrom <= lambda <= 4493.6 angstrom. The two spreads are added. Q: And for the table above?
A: 6.3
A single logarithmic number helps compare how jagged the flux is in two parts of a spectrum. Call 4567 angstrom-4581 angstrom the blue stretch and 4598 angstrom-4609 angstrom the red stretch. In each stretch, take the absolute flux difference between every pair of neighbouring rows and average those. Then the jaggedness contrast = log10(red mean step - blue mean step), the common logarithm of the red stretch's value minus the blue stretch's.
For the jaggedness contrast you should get -0.98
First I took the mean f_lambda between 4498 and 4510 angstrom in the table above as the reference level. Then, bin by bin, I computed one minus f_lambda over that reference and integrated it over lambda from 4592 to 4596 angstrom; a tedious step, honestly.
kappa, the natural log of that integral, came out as -1.4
